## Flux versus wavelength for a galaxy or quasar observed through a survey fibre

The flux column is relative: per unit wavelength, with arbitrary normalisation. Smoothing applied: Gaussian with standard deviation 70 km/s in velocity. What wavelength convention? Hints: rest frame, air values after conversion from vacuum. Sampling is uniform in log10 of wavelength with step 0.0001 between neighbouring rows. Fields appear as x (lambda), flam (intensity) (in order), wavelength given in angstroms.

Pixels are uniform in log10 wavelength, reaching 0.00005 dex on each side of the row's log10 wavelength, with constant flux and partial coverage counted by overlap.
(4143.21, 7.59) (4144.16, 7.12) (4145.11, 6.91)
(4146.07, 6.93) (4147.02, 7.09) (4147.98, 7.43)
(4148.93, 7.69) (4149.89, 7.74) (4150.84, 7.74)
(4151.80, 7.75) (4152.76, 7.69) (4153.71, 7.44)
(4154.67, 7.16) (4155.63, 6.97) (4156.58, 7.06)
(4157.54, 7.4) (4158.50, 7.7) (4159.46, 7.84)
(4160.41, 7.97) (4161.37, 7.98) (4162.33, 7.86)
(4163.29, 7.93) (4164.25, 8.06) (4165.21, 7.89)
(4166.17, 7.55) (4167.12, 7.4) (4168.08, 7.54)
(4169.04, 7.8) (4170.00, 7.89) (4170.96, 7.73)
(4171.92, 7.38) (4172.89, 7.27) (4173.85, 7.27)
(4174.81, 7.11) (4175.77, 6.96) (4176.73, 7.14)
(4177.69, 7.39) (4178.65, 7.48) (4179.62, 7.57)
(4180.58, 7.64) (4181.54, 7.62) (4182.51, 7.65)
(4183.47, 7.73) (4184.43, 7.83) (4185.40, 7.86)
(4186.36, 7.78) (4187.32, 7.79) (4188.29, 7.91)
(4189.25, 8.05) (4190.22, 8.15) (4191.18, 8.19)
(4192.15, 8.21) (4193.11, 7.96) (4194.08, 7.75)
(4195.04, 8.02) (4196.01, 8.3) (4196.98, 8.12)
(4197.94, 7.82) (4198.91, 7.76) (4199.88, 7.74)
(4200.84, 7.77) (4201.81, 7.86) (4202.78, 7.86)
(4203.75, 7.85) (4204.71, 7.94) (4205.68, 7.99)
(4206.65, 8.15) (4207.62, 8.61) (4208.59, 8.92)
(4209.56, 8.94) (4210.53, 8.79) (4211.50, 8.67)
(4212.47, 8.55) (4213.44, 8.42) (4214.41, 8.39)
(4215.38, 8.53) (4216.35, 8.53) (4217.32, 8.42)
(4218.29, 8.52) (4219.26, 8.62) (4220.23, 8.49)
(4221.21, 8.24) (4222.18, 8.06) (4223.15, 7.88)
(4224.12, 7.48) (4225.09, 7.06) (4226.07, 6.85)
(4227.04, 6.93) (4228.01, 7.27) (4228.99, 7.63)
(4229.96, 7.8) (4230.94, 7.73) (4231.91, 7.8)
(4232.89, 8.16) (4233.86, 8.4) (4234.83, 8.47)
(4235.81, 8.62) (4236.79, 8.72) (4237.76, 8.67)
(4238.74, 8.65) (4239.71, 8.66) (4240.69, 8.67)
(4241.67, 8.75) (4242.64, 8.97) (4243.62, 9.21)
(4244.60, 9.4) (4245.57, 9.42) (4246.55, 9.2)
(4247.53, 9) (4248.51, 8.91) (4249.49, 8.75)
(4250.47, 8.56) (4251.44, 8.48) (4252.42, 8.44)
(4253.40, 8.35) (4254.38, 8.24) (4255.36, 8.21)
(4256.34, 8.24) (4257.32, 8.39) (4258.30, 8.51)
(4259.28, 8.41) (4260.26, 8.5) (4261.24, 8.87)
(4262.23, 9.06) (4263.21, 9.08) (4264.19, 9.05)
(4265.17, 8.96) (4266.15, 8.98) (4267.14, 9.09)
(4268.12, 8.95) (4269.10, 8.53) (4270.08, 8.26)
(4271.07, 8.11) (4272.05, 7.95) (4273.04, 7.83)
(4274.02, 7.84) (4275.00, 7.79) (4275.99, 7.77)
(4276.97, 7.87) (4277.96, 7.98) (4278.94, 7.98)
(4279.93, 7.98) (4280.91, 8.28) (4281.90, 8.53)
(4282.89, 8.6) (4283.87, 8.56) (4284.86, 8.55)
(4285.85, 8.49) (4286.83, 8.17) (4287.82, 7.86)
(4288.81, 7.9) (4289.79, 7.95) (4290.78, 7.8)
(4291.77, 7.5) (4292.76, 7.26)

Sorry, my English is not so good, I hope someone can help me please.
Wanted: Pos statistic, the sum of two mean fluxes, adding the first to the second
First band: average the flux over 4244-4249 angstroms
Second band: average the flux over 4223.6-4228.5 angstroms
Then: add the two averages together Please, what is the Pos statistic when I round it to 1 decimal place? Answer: 16.3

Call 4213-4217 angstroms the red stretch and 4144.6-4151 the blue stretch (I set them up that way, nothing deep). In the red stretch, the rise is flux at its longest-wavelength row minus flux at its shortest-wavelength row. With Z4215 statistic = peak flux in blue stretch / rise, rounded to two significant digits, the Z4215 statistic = 70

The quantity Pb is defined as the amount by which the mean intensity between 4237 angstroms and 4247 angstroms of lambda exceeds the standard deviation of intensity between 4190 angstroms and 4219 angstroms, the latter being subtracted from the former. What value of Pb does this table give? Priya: 8.6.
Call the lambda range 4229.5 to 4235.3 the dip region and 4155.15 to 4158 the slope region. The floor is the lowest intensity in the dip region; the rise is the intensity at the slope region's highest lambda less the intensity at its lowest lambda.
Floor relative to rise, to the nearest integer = 18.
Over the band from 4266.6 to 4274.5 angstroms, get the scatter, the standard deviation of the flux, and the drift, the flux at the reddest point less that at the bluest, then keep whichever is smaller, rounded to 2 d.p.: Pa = -1.25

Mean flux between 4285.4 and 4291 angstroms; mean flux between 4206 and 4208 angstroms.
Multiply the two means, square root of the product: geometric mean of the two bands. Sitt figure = 8.2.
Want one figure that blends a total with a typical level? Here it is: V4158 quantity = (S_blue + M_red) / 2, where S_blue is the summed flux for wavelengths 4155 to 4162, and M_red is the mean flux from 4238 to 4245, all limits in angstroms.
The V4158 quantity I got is 30.9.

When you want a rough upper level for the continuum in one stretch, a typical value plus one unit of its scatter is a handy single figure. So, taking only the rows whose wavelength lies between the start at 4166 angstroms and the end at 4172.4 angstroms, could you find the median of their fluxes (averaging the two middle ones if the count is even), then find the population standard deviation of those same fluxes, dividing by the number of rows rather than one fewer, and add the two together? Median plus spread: 7.7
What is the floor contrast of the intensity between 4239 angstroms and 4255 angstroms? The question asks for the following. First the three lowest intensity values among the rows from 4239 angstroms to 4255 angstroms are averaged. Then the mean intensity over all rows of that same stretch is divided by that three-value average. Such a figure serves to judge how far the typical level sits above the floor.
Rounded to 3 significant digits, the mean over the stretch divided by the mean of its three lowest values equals 1.06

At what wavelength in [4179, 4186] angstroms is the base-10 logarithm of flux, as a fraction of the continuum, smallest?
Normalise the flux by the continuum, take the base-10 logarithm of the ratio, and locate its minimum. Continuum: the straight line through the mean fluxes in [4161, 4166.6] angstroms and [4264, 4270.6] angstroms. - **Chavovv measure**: 4179.62 angstroms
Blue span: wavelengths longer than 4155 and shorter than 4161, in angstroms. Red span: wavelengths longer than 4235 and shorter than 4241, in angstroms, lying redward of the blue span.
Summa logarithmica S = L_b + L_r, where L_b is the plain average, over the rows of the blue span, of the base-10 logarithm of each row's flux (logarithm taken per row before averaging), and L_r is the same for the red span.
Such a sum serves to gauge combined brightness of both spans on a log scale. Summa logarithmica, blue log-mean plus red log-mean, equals 1.81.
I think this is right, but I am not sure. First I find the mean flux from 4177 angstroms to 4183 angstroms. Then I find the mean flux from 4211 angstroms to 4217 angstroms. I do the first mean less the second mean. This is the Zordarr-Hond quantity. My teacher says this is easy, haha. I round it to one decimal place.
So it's -1.0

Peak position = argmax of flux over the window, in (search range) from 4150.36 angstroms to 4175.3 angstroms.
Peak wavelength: 4164.25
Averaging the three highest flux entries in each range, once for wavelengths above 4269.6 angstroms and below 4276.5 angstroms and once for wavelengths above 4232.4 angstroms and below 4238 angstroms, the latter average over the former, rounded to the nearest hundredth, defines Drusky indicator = 1.07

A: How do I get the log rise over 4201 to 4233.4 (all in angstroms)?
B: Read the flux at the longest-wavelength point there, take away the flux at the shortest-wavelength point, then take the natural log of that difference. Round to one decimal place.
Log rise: -1.2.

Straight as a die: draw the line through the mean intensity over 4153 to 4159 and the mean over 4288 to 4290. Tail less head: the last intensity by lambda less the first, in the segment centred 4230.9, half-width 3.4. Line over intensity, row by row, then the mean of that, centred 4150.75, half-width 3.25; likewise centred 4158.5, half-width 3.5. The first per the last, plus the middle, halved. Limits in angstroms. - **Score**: 1.06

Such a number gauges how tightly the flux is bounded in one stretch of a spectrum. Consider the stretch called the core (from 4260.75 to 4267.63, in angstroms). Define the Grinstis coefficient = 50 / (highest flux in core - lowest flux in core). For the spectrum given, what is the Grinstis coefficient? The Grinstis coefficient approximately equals 227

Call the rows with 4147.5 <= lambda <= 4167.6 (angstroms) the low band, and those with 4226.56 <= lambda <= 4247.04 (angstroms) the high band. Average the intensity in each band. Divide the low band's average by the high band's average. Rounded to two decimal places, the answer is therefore 0.90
